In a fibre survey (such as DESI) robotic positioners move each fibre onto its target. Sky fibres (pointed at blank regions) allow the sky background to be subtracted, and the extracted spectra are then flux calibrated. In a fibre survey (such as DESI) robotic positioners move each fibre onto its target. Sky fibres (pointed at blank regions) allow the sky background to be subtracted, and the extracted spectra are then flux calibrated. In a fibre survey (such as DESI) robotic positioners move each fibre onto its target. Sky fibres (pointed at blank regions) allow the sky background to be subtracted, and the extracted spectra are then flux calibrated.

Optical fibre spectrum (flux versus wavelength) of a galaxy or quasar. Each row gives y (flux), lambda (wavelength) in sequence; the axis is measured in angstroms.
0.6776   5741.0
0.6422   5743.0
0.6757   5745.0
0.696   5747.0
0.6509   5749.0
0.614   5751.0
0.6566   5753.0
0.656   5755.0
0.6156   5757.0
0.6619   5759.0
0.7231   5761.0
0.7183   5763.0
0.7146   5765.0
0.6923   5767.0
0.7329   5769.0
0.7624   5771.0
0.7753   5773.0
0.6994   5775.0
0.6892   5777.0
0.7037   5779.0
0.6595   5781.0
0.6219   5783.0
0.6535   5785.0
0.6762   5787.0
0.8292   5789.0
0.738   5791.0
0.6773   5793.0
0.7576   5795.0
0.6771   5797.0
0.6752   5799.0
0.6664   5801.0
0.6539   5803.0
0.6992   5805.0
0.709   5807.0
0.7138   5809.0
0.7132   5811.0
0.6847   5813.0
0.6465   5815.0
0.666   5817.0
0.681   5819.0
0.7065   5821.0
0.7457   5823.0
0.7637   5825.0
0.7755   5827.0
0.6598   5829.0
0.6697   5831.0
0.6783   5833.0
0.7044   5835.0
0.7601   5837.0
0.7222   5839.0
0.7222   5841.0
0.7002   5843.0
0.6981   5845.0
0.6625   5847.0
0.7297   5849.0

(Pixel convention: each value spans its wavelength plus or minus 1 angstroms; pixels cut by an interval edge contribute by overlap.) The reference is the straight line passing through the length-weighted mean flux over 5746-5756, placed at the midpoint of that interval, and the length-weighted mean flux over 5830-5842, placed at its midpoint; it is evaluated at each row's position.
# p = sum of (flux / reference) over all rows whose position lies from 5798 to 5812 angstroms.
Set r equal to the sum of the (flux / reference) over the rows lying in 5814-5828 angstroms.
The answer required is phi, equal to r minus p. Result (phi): 0.12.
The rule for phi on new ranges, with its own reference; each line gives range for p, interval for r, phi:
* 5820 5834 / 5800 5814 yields -0.10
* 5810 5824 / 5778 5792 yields 0.27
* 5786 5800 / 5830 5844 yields -0.40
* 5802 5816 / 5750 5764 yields 0.09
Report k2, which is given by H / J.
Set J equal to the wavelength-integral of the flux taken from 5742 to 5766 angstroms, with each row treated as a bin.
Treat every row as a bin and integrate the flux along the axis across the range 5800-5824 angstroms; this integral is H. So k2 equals 1.033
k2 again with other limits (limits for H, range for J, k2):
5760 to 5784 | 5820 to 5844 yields 0.987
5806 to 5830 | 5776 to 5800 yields 1.013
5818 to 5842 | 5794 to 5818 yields 1.040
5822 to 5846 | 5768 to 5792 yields 1.007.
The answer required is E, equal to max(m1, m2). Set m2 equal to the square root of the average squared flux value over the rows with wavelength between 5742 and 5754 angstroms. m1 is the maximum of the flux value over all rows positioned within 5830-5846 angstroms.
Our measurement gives 0.76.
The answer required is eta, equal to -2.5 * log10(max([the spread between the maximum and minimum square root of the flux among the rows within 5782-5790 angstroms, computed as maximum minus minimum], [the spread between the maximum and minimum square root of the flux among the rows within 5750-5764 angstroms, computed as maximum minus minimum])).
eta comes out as 2.3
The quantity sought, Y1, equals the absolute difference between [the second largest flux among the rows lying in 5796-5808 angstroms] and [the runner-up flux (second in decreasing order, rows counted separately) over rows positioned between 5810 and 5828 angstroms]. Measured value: 0.06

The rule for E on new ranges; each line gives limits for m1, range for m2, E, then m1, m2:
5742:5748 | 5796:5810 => 0.70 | 0.696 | 0.685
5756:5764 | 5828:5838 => 0.72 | 0.7231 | 0.695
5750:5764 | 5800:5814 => 0.72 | 0.7231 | 0.692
